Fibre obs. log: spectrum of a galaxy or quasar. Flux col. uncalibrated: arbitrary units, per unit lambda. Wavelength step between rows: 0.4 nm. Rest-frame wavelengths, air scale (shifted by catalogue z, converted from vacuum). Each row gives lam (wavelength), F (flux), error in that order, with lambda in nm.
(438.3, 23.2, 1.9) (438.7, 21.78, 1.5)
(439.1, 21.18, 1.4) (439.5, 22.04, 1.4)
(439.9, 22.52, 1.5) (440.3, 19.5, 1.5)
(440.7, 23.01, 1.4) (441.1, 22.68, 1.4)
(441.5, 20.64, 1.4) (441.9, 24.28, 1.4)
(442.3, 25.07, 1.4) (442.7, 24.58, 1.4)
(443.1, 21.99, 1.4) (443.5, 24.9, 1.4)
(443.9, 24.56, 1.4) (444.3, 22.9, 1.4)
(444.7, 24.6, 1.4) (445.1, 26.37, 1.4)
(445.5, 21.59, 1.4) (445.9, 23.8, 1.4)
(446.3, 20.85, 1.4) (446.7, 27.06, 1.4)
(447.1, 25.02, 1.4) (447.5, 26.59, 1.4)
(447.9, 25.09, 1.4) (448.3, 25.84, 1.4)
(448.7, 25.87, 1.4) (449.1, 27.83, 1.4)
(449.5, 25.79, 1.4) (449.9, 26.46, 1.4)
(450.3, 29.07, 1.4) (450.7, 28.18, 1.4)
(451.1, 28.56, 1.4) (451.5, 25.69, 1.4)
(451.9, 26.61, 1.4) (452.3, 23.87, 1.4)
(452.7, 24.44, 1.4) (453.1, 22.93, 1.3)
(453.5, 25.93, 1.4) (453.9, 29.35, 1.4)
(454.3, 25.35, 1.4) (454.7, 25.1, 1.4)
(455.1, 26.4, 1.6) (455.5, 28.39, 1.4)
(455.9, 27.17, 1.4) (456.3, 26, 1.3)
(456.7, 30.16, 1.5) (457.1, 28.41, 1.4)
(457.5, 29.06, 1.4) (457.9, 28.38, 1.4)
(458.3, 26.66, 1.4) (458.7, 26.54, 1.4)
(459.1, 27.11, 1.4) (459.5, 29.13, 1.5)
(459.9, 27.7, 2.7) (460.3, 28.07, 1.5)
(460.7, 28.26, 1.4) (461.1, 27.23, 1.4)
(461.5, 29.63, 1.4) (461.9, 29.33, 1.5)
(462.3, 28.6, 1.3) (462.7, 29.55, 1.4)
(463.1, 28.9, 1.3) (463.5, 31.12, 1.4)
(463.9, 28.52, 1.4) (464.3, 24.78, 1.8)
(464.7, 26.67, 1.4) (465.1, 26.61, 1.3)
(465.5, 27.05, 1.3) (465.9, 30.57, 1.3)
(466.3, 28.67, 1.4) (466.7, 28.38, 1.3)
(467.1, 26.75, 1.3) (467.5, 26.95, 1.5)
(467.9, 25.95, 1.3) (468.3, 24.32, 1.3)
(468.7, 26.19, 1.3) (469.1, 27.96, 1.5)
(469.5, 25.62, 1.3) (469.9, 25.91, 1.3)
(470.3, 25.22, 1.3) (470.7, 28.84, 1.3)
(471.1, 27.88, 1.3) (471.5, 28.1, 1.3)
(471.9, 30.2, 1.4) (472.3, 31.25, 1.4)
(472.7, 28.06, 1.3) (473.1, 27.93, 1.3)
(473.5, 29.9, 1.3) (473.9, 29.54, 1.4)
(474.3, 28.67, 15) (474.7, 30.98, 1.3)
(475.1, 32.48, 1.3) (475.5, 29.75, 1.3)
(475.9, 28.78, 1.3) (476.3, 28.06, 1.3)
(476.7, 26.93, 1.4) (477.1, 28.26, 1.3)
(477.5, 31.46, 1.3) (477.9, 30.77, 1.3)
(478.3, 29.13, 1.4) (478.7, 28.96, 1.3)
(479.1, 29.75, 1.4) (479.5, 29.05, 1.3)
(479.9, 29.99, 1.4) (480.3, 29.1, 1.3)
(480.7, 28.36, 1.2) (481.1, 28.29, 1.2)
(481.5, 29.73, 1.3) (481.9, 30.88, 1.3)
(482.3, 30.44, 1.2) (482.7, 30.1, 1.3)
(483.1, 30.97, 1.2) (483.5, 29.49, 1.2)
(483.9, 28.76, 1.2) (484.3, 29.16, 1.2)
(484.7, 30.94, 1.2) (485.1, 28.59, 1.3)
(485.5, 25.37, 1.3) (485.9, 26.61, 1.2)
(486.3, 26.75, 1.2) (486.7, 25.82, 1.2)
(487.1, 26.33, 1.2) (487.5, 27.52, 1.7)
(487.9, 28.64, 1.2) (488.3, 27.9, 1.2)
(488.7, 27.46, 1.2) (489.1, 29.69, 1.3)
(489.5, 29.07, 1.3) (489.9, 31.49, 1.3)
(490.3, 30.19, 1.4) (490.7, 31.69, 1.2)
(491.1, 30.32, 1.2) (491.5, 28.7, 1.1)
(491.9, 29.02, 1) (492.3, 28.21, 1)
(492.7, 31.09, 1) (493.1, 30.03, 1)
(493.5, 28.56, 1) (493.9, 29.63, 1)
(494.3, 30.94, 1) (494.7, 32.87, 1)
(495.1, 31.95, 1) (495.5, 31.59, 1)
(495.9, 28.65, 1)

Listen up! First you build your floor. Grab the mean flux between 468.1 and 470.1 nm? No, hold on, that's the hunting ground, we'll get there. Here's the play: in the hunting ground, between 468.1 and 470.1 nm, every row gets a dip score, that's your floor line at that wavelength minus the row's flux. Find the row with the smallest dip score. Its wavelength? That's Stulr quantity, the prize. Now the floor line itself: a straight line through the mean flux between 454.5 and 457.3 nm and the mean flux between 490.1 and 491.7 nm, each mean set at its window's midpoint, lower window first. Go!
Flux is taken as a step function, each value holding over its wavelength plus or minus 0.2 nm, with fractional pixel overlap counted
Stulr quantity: 469.1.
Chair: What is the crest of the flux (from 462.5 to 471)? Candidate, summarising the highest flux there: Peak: 31.12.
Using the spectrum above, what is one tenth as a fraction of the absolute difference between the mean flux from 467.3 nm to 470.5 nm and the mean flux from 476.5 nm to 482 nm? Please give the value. 0.030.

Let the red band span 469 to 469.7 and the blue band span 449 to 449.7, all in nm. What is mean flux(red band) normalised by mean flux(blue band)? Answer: 1.00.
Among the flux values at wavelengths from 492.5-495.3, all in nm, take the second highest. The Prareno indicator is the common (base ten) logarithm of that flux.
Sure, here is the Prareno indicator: 1.50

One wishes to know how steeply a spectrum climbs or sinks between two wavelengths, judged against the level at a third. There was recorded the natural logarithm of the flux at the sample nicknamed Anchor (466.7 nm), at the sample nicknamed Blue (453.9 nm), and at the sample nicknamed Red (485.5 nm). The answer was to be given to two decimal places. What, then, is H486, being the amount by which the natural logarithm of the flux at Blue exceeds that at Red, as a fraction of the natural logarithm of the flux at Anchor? 0.04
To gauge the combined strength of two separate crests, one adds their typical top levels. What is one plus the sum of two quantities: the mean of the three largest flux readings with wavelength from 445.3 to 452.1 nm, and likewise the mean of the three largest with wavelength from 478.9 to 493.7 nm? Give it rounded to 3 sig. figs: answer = 61.0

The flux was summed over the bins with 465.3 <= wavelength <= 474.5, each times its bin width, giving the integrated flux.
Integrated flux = 256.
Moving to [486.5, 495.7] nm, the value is 271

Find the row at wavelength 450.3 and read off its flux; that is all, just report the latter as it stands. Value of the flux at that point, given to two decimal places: 29.07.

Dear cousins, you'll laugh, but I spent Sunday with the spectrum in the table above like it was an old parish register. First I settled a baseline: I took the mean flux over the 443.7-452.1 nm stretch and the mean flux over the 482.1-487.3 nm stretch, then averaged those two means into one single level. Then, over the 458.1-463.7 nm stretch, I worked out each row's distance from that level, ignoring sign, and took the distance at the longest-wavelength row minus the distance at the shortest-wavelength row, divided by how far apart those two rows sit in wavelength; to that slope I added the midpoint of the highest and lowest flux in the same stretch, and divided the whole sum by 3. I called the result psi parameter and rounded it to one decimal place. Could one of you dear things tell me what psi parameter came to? 9.8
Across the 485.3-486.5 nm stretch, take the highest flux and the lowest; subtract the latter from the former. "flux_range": 1.4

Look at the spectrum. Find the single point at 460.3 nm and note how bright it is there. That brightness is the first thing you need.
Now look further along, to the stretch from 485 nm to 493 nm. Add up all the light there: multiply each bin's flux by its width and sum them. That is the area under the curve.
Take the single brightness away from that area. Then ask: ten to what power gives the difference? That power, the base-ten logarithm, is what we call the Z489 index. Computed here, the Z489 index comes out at 2.30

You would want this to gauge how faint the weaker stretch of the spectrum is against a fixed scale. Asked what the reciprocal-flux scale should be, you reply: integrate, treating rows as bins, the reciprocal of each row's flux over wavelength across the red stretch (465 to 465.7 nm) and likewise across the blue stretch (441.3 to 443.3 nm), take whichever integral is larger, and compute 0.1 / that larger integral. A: 1.2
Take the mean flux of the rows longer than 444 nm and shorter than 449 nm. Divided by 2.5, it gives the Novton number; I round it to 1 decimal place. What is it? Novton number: 9.9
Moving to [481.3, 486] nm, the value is 11.7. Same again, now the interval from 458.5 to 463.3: 11.3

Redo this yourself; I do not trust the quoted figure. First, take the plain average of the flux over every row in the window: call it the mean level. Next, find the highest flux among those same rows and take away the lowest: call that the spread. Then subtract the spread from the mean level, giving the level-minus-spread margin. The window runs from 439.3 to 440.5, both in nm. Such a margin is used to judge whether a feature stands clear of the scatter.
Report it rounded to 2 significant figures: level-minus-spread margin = 18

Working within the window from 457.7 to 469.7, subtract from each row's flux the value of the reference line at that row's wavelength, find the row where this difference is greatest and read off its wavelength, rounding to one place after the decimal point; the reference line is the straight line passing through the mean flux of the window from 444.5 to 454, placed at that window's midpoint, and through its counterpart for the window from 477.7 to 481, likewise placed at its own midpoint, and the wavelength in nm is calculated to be 463.5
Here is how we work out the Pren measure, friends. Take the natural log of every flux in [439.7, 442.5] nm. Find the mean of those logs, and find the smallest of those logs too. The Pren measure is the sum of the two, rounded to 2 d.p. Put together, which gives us 6.08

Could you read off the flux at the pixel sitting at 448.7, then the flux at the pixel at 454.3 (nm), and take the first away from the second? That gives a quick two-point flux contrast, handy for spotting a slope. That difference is -0.5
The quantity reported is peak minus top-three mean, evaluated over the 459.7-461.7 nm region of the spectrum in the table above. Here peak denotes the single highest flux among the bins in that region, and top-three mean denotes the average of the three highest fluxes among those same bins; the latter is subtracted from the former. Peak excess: 1.0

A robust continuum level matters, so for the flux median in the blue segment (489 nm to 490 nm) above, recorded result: 29.7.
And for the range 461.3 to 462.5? 29.3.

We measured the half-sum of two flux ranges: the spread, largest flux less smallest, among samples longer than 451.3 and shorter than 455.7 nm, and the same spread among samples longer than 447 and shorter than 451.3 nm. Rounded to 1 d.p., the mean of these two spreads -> 5.2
